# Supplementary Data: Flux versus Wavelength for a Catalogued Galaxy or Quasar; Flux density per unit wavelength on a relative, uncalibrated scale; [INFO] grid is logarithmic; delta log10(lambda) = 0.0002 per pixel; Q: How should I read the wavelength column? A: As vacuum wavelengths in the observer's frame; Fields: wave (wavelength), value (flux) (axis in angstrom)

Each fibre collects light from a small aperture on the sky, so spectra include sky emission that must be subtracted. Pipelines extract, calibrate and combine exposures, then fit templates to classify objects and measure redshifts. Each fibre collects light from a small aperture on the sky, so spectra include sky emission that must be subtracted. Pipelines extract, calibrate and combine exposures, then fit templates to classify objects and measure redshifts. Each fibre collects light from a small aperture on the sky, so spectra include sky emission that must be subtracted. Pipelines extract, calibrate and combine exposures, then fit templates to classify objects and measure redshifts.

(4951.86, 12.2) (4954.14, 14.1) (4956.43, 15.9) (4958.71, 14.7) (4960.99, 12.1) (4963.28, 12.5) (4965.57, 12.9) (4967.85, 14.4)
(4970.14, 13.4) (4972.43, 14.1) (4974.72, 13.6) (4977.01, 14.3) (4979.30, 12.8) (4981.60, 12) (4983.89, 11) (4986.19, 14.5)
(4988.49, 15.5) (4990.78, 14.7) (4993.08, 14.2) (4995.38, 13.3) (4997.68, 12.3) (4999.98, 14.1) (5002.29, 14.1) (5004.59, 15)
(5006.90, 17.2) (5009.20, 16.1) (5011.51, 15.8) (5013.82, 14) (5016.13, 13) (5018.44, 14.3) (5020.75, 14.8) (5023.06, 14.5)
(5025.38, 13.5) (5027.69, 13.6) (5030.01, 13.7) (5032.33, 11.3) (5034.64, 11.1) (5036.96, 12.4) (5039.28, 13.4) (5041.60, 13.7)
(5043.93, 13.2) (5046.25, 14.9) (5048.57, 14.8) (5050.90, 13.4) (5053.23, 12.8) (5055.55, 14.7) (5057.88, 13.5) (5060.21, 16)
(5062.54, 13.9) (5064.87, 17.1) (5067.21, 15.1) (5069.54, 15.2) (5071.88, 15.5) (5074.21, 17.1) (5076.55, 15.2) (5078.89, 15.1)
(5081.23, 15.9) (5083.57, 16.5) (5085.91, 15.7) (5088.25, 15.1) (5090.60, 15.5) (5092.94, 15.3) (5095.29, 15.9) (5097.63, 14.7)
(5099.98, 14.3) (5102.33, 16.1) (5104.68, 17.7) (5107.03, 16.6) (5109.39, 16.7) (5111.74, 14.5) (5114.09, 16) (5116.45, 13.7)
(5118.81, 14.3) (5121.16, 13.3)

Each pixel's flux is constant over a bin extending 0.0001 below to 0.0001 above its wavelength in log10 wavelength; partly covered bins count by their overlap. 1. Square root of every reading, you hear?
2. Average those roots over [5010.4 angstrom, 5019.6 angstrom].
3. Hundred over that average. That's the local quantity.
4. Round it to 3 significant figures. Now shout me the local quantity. 26.5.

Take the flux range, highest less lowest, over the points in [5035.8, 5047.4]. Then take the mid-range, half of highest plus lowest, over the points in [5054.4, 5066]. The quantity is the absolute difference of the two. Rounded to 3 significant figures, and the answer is 12.8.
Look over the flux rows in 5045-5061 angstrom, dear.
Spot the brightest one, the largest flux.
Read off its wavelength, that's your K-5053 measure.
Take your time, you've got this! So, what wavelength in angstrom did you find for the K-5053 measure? 5060.21 angstrom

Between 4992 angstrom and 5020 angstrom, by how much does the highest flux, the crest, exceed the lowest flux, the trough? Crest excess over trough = 4.9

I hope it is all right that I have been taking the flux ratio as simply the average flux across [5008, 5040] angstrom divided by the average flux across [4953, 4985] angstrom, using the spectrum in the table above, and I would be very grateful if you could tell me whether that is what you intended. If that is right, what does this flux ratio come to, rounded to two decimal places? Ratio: 1.02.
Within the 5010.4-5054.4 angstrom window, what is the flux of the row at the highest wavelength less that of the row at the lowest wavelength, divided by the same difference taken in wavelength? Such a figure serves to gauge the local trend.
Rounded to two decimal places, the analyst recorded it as -0.07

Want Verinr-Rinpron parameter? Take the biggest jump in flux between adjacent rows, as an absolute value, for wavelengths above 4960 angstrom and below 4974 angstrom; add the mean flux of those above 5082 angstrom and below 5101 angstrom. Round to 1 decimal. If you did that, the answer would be 16.9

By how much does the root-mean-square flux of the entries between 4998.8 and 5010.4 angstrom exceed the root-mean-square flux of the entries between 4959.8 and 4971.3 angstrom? 2.3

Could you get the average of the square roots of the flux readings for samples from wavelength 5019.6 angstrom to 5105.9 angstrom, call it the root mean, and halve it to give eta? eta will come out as 1.91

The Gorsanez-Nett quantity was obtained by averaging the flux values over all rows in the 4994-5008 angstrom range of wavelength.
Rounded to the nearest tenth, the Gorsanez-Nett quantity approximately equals 14.3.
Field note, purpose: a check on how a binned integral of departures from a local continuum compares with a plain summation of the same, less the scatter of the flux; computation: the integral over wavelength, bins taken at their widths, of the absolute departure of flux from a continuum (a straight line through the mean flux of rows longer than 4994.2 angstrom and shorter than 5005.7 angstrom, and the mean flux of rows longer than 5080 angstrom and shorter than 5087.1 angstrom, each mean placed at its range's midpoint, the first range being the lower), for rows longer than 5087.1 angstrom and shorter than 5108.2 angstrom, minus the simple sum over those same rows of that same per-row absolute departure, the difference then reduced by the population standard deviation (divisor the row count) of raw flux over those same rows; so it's 10.8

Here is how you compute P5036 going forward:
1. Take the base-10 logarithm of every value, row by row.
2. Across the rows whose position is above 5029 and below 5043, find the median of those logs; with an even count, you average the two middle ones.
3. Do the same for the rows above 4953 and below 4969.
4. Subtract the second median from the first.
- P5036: -0.039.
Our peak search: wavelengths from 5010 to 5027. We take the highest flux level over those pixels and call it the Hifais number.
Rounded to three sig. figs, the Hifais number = 15.8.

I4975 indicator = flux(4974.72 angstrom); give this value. 13.6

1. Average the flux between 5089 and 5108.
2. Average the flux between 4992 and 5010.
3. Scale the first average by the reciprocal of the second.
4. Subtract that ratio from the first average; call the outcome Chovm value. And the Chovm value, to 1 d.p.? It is 14.7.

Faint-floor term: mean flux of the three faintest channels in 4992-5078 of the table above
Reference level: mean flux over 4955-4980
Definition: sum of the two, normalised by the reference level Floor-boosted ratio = 1.84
